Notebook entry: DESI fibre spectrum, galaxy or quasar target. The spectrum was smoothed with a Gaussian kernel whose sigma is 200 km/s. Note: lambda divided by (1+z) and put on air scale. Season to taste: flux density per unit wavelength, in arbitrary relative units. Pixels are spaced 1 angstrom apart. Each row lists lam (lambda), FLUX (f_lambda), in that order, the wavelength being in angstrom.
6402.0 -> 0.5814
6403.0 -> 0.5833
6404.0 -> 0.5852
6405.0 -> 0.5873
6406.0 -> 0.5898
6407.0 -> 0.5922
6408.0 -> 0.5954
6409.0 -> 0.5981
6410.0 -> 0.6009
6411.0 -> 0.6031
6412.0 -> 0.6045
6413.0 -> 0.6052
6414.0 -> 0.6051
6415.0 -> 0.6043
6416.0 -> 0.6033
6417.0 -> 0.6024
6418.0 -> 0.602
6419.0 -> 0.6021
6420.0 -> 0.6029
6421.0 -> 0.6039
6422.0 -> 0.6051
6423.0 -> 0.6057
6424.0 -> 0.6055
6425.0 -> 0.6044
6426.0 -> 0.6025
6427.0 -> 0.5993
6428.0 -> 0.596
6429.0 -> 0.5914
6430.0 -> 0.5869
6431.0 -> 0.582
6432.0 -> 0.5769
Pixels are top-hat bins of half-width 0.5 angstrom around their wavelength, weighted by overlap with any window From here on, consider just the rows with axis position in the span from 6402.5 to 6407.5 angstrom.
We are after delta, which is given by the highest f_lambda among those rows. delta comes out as 0.5922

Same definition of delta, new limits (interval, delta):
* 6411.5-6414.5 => 0.6052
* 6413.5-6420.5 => 0.6051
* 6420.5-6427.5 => 0.6057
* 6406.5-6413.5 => 0.6052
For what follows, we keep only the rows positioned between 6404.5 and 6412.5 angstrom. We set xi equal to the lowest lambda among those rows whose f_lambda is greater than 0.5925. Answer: 6408.0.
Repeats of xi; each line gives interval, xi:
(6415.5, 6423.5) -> 6416.0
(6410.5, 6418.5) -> 6411.0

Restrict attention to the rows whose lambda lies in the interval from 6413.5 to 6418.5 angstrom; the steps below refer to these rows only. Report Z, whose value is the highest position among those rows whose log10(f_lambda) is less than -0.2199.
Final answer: 6418.0 angstrom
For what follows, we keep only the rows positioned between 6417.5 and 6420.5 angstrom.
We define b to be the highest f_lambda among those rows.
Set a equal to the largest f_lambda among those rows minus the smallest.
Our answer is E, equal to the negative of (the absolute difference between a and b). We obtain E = -0.602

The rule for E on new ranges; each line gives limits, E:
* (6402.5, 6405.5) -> -0.583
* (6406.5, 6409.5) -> -0.592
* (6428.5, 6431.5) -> -0.582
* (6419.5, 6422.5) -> -0.603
